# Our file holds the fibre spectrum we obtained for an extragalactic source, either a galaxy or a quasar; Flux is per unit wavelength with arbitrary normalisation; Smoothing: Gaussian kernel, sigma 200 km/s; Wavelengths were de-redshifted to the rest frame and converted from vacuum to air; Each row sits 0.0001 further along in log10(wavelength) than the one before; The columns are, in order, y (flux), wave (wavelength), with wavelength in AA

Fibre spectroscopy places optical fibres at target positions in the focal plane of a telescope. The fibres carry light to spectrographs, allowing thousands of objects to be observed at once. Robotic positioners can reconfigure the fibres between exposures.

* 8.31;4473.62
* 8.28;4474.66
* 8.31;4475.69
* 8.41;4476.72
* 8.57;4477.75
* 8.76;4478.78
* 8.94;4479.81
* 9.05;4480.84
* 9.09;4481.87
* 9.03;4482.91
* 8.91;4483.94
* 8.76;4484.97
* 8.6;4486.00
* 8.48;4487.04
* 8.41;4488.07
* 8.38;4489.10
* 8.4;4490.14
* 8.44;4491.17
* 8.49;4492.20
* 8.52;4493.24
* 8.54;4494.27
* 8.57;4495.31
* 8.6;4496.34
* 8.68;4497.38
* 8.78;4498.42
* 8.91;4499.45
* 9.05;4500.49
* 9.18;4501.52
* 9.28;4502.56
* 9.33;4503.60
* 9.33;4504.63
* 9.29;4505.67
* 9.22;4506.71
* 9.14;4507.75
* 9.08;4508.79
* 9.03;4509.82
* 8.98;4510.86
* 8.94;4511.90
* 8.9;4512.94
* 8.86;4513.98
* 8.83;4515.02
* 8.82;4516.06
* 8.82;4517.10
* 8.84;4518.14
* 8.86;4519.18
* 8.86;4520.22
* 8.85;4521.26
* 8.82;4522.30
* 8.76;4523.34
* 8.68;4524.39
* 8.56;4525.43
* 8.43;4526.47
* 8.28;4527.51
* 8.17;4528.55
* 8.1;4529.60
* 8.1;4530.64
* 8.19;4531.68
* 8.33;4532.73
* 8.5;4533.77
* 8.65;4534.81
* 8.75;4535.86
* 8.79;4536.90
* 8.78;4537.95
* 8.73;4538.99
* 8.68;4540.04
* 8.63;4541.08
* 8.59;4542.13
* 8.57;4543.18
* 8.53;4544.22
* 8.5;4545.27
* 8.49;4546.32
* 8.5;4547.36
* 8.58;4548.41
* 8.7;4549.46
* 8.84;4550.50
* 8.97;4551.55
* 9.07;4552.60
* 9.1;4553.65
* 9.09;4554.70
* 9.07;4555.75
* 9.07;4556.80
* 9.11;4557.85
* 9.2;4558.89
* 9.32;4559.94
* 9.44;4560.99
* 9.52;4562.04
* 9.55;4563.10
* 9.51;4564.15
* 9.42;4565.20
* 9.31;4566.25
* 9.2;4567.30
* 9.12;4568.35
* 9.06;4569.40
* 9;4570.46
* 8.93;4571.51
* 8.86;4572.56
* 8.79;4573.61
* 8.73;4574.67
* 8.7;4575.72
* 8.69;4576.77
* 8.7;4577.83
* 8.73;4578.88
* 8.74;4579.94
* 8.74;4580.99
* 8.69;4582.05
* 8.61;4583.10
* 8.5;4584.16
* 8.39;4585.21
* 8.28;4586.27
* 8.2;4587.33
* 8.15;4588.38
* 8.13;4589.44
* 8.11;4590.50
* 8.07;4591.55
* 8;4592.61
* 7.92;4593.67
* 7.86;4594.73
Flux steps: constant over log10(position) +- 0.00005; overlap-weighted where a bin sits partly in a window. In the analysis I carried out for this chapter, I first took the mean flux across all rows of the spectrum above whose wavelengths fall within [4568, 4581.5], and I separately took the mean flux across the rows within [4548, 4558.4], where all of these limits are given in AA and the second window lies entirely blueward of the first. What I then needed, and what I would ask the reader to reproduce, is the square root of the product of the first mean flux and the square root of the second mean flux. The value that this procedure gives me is 5.14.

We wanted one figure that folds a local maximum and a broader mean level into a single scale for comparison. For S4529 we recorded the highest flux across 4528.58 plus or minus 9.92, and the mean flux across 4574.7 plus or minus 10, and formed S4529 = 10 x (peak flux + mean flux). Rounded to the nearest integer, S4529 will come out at 177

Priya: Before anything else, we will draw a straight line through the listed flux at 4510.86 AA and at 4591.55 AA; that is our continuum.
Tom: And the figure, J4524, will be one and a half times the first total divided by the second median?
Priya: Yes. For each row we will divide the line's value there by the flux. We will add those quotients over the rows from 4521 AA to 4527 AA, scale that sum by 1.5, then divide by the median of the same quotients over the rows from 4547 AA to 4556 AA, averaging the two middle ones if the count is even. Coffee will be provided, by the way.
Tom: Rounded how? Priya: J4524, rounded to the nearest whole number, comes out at 10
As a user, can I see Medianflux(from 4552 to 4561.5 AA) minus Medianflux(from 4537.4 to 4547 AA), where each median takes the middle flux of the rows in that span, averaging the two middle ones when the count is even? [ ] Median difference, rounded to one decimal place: 0.5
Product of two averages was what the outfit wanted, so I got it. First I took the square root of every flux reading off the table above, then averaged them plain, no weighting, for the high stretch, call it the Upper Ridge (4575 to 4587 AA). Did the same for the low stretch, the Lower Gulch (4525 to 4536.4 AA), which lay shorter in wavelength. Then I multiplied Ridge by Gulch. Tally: 8.5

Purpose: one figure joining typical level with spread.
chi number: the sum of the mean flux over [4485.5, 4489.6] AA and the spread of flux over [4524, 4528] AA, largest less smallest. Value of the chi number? 8.87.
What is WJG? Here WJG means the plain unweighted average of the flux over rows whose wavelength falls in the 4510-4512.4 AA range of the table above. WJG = 8.96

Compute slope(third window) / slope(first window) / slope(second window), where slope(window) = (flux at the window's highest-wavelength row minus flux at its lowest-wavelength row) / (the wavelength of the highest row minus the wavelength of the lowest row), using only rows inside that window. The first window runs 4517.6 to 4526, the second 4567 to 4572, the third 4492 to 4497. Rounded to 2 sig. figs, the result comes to 11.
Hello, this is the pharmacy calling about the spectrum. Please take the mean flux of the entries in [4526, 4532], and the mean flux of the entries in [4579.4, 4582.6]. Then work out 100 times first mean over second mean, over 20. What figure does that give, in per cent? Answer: 4.71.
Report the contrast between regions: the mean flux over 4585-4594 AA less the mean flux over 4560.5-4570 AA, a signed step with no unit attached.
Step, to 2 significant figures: -1.2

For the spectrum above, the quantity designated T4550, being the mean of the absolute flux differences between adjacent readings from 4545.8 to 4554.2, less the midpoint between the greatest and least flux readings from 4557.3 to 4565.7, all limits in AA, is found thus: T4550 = -9.2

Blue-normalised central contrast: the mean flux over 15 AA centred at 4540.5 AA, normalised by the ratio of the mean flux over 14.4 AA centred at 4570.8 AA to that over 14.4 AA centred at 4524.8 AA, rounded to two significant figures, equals 8.2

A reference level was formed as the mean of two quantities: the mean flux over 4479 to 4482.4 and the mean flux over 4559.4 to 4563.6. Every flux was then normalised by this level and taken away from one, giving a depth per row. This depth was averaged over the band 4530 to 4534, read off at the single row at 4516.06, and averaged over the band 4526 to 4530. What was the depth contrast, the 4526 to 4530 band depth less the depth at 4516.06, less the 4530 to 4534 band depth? -0.042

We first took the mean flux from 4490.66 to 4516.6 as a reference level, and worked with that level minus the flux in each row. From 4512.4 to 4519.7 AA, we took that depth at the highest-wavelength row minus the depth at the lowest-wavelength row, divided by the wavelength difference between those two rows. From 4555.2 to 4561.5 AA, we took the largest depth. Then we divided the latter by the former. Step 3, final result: -25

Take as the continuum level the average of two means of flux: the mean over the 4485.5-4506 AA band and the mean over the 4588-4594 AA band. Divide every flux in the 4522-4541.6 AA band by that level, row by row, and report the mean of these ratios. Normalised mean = 1.01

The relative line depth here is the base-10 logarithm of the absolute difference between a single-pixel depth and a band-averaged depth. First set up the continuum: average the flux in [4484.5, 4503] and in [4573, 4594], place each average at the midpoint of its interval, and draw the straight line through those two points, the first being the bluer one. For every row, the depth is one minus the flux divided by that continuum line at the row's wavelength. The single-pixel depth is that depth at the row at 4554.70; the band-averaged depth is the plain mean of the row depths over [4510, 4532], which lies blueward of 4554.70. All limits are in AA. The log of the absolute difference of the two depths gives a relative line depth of -1.2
